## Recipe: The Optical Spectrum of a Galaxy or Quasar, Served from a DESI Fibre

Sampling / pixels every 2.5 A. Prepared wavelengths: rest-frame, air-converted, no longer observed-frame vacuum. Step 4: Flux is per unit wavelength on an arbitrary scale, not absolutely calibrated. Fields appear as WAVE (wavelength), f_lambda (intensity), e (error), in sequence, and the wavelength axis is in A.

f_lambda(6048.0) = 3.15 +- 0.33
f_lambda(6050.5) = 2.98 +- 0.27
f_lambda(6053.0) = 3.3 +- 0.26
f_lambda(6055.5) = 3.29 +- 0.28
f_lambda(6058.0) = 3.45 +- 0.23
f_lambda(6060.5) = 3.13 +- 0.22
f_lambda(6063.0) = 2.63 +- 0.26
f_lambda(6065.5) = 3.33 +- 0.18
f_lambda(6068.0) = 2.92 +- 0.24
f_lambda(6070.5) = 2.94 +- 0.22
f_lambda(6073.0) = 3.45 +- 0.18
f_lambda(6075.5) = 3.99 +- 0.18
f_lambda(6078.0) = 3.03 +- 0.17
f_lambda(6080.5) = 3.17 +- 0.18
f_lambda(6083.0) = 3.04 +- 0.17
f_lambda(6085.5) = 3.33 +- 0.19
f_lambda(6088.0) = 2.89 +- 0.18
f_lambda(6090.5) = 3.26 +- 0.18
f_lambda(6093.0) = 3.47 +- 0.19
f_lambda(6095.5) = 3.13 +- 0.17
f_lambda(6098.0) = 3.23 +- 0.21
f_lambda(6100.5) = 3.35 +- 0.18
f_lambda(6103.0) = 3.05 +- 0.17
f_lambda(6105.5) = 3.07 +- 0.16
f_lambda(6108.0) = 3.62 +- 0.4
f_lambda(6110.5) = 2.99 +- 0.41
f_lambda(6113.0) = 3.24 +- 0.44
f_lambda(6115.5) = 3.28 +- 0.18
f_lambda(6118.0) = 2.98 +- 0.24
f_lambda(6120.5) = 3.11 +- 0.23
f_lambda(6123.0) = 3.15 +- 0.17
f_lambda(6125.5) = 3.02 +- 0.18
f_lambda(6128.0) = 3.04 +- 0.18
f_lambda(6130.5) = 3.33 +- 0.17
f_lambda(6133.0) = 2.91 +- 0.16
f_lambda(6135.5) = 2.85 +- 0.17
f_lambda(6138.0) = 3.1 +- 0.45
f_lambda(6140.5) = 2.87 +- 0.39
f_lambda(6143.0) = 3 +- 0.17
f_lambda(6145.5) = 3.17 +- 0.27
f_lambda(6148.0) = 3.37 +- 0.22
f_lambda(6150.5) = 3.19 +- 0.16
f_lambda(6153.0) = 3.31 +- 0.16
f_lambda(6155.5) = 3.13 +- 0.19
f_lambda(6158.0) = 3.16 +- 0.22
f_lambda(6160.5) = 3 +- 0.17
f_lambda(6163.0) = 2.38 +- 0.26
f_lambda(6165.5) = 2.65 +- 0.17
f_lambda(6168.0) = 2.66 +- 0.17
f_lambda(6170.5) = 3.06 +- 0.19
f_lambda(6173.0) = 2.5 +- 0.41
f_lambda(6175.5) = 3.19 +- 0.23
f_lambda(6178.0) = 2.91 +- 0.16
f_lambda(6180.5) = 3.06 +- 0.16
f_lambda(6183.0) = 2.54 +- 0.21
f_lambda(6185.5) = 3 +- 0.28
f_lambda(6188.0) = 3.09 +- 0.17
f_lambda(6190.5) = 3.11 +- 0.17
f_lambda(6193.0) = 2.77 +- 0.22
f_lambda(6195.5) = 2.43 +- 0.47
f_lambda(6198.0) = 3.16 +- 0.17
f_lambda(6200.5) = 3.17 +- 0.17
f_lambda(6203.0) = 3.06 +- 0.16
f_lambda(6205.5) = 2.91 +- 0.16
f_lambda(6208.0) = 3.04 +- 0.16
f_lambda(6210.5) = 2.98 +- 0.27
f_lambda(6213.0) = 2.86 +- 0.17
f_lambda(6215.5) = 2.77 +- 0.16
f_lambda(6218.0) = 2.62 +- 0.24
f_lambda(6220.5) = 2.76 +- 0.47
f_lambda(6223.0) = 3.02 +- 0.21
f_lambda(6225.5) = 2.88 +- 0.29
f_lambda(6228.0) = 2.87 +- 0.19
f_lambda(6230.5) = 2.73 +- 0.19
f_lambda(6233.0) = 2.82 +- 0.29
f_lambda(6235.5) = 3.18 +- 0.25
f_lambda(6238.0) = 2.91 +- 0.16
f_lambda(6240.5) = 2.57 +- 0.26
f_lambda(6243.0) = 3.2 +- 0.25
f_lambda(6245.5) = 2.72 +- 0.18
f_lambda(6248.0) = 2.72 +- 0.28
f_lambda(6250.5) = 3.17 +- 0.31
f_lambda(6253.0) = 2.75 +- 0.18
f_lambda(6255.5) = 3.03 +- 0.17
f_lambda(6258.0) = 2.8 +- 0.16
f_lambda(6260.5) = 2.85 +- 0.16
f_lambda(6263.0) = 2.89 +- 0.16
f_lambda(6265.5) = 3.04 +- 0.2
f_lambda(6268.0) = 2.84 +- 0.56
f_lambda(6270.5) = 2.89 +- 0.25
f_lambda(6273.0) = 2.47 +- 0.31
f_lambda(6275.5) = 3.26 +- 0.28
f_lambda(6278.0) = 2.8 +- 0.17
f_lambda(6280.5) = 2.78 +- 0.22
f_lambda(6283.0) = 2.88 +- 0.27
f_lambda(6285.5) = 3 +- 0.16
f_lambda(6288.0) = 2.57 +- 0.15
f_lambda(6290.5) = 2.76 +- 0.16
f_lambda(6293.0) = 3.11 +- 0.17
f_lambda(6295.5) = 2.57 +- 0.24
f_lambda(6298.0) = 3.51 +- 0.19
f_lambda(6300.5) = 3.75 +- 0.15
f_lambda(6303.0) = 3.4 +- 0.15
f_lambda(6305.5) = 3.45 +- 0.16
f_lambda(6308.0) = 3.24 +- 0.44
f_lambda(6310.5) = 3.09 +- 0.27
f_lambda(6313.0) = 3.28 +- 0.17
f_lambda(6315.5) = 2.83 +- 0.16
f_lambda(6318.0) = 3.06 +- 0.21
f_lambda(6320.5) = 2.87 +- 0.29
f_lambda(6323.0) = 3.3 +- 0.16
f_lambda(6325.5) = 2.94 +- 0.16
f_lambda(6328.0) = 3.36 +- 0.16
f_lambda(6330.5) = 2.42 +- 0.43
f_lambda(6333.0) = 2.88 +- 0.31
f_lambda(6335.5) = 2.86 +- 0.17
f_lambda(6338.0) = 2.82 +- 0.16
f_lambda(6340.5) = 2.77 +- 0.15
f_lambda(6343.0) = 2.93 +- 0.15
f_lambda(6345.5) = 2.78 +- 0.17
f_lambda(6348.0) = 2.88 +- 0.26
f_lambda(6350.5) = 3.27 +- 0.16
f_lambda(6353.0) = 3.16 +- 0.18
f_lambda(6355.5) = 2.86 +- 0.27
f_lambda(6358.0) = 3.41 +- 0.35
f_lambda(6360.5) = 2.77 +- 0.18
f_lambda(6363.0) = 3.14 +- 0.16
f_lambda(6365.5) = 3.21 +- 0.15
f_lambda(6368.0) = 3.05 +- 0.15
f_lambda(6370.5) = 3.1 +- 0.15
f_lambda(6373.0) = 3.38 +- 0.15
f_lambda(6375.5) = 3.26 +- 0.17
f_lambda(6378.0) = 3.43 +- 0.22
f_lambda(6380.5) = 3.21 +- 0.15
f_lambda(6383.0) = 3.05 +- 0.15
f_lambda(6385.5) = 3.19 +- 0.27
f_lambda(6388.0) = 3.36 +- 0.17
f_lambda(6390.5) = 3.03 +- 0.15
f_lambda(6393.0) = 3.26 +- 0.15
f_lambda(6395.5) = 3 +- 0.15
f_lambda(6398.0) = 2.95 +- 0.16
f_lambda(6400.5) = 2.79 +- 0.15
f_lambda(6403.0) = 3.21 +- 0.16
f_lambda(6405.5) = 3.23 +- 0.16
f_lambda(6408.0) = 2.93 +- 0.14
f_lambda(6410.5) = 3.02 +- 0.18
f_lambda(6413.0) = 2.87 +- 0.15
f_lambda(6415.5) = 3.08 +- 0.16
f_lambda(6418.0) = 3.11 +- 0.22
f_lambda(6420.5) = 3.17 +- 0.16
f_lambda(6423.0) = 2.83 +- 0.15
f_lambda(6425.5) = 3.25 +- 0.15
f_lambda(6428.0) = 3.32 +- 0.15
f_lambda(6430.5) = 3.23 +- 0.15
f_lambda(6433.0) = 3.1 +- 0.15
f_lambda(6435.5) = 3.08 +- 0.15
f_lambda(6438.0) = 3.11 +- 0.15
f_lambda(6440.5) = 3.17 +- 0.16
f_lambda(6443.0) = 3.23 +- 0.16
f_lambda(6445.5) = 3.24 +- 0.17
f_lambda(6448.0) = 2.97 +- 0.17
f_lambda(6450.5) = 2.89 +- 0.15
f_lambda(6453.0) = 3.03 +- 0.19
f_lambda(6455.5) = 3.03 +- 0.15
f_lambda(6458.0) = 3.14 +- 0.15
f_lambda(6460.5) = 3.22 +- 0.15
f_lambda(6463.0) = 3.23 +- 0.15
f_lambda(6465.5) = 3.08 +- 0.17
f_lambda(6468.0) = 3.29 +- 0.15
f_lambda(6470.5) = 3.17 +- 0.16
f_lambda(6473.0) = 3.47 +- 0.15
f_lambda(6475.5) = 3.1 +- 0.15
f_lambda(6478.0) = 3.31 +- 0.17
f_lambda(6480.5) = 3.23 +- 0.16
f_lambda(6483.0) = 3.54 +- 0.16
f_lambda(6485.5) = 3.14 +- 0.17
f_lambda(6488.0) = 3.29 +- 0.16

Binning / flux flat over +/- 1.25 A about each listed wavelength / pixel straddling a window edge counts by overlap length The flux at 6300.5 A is 3.75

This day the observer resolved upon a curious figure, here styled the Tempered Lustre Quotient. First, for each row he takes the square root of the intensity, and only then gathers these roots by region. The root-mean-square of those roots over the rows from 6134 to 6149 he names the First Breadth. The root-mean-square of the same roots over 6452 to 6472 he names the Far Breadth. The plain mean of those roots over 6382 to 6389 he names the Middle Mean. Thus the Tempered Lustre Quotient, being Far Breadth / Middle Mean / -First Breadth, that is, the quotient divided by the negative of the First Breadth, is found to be -0.567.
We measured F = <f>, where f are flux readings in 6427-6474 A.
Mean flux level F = 3.16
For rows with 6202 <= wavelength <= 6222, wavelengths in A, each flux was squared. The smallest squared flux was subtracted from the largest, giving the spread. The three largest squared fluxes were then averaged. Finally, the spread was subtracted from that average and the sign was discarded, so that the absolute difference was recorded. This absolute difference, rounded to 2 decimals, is 6.66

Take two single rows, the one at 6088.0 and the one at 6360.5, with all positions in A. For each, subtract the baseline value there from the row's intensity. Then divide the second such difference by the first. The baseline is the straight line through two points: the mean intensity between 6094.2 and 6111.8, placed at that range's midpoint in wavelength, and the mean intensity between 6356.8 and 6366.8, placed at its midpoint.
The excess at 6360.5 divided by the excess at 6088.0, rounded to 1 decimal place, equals 1.1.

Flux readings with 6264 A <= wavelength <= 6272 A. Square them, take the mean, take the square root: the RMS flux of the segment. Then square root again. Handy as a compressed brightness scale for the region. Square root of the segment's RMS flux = 1.71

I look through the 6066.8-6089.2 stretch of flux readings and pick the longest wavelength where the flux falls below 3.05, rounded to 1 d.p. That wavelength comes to 6088.0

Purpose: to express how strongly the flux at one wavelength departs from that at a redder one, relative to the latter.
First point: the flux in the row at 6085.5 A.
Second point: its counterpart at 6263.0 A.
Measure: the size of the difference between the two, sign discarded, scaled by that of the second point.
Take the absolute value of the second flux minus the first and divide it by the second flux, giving 0.15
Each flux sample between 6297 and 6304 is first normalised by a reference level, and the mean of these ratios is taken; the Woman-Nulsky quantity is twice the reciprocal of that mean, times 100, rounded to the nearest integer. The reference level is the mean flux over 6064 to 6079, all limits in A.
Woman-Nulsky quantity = 184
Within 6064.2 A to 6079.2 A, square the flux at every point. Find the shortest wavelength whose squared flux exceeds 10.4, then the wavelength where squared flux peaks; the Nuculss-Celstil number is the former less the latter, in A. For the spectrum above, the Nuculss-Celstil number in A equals -10.0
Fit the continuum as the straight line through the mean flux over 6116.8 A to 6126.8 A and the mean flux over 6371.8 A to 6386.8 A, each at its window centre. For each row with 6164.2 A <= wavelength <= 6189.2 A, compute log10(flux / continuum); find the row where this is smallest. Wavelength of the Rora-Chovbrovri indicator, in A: 6173.0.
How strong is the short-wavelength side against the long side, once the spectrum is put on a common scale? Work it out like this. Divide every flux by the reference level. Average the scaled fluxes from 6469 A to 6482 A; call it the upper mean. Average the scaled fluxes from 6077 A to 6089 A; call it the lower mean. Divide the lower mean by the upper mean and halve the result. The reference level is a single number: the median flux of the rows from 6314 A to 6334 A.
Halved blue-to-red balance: 0.475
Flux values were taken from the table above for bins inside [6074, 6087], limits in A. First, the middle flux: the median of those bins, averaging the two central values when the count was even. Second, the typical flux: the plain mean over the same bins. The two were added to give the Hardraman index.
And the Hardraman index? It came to 6.48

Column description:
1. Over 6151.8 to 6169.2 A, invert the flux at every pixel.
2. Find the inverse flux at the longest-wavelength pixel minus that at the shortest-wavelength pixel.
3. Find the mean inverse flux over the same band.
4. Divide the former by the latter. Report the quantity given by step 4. 0.21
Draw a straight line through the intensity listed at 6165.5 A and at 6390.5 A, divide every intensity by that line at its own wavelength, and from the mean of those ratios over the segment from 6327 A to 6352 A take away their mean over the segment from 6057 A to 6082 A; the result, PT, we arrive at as -0.30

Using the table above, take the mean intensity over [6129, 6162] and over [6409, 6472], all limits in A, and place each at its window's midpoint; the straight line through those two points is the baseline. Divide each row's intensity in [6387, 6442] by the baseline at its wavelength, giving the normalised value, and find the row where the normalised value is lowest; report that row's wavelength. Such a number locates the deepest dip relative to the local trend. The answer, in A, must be 6400.5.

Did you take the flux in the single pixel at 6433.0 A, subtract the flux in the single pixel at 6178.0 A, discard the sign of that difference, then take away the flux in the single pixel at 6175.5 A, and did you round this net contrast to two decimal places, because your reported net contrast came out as -3.00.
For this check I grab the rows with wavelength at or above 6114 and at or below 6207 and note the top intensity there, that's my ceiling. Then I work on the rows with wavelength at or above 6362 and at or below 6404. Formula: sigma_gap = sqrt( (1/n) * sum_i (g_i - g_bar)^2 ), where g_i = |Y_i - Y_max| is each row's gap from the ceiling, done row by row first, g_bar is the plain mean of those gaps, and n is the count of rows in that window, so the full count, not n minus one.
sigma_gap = 0.15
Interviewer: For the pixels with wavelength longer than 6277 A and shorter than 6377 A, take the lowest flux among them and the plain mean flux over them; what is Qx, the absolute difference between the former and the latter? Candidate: 0.62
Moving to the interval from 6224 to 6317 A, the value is 0.49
